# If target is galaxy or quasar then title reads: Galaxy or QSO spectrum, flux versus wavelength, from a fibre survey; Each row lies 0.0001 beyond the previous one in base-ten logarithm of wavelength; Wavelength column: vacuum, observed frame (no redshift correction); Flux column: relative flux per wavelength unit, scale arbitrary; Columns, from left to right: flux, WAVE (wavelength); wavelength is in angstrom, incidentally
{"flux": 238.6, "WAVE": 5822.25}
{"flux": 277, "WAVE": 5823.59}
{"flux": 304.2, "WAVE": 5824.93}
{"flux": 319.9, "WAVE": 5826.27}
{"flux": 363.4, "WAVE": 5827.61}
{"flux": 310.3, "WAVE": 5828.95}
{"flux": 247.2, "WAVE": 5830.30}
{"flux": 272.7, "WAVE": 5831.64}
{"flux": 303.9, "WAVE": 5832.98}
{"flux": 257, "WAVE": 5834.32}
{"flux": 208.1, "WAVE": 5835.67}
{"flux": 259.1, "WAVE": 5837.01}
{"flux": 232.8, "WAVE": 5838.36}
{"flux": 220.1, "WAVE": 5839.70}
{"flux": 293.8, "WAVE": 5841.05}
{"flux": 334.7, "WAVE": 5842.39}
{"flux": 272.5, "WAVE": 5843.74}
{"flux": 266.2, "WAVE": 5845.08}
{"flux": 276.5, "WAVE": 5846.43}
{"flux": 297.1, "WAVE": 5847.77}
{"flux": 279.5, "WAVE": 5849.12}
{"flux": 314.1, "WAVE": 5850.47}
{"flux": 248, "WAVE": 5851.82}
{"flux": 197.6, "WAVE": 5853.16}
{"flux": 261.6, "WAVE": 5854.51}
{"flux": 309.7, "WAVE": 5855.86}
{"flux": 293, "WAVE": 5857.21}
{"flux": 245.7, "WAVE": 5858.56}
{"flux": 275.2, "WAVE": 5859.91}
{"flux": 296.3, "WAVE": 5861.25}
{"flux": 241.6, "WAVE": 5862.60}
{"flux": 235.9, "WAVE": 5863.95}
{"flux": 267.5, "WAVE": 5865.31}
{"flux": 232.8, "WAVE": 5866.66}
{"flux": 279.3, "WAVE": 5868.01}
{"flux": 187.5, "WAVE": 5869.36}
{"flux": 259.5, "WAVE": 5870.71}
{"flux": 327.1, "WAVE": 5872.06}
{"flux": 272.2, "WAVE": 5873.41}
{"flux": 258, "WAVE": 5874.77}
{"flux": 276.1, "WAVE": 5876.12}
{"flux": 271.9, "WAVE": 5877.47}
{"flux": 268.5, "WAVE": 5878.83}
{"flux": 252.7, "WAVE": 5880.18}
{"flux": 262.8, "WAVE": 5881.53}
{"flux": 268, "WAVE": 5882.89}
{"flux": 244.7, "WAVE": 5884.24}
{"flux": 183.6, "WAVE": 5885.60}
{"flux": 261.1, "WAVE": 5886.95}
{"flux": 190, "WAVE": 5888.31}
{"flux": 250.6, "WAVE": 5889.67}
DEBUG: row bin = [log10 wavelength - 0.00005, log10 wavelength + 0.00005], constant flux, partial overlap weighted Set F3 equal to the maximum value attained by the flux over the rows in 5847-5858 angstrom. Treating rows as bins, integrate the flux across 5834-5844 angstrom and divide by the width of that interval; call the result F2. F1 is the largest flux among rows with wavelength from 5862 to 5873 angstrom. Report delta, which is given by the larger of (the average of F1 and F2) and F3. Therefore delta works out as 314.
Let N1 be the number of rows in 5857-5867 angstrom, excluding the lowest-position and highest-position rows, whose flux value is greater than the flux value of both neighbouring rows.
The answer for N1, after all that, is 2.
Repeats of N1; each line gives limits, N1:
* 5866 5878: 3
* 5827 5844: 3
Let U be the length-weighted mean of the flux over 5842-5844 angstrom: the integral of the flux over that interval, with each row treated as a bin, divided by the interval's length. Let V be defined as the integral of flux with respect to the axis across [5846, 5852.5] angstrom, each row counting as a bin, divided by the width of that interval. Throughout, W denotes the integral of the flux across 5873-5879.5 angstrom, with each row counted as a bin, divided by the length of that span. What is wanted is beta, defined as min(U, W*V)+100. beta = 405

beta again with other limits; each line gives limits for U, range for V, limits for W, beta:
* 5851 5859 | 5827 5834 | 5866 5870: 361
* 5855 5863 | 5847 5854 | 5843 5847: 378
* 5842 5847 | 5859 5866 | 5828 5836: 385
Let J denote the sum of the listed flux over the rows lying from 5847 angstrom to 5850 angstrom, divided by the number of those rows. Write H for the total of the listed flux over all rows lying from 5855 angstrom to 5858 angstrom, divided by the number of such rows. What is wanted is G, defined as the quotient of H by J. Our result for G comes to 1.05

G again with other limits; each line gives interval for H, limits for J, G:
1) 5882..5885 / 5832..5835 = 0.91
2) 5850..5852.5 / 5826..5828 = 0.82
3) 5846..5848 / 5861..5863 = 1.07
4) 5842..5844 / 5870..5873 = 1.04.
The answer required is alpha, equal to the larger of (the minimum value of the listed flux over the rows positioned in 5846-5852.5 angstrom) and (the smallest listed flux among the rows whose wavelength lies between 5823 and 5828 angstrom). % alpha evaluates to 277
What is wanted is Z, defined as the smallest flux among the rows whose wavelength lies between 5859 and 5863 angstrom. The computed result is 241.6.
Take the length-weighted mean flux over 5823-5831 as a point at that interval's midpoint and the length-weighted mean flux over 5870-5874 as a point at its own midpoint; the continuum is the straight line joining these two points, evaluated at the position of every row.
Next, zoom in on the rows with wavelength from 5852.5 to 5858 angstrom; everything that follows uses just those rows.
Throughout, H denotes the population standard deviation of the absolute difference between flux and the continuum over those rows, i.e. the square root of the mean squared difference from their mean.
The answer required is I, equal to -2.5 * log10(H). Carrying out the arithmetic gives -3.89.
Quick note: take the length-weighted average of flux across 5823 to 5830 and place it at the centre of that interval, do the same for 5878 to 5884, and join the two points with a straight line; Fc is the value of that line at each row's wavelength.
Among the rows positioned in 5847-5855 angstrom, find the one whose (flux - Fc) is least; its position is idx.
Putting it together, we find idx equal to 5853.16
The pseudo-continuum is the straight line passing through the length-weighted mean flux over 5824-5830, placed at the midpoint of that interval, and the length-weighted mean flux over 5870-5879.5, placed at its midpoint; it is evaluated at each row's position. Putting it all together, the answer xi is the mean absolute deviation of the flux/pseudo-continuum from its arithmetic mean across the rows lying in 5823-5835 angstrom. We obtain 0.087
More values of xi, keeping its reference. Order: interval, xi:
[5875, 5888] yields 0.064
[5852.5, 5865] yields 0.097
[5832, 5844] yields 0.109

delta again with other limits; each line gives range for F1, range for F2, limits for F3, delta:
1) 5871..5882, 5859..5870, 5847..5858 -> 314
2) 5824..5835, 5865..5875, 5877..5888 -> 312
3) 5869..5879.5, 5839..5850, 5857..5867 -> 304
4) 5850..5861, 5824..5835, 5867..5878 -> 327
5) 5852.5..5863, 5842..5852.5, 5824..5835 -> 363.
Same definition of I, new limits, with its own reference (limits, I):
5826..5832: -3.30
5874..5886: -3.52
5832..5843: -3.71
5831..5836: -3.78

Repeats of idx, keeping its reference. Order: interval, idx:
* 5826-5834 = 5830.30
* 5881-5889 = 5885.60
